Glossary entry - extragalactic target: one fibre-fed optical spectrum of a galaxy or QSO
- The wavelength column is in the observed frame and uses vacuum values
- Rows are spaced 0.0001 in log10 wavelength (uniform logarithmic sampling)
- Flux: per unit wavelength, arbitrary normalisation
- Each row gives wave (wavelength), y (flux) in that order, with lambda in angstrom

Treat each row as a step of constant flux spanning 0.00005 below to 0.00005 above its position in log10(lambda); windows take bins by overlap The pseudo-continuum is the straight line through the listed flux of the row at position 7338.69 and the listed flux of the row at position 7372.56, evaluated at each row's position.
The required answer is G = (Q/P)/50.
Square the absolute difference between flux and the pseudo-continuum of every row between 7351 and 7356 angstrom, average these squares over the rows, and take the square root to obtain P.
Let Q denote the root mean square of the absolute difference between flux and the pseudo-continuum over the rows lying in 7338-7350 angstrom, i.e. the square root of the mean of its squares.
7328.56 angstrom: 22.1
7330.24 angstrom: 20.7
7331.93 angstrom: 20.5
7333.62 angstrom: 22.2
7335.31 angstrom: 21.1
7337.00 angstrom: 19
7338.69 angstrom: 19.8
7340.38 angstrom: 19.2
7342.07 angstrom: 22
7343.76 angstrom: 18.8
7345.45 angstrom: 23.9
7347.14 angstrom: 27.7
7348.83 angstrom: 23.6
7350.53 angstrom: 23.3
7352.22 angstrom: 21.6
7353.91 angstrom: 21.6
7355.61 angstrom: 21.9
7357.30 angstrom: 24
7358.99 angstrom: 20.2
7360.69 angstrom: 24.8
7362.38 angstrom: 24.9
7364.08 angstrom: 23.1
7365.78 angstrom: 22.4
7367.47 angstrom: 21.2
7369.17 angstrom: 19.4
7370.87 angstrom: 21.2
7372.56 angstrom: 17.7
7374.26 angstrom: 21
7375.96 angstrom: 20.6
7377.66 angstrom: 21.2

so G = 0.029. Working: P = 2.9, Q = 4.1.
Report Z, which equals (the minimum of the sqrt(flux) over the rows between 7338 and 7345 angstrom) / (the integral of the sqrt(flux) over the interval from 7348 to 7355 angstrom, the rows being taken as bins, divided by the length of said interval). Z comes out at 0.92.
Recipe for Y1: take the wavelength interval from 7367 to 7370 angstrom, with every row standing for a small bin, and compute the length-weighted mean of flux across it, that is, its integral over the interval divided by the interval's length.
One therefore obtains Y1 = 20.2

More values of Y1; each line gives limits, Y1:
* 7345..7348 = 26.1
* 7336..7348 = 21.5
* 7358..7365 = 23.2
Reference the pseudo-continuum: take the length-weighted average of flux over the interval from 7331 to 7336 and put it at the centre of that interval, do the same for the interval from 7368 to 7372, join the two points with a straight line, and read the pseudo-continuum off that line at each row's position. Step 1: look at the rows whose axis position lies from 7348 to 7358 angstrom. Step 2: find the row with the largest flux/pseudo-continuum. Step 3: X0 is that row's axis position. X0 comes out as 7357.30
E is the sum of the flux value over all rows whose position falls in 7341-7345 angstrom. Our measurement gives 41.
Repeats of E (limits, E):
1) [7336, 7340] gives 39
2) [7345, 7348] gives 52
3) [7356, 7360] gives 44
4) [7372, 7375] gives 39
